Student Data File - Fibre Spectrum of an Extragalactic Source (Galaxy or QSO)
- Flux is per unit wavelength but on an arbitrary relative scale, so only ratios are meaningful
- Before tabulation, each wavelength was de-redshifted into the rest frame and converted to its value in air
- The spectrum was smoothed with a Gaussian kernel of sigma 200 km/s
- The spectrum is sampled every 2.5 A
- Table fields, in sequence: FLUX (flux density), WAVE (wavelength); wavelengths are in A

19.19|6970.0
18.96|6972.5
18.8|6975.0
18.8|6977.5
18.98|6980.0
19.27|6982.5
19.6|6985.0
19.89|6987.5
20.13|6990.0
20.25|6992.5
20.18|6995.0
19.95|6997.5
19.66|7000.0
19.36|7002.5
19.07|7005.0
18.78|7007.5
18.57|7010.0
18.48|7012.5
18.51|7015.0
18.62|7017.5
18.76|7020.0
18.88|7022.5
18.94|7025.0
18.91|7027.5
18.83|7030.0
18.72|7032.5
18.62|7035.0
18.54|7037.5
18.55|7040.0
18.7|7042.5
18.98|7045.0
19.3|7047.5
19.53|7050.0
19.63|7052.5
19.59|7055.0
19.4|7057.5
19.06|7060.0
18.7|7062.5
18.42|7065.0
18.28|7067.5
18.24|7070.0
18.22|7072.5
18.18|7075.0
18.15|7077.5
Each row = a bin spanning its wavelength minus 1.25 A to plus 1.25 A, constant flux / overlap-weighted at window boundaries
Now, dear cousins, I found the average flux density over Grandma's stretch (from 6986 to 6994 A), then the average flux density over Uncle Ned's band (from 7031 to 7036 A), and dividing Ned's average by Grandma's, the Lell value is 0.93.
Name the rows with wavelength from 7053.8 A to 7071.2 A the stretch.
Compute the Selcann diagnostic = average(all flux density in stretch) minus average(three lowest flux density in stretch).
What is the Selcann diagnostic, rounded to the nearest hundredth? 0.50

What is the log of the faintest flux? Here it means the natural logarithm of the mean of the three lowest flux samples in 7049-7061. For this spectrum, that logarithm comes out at 2.96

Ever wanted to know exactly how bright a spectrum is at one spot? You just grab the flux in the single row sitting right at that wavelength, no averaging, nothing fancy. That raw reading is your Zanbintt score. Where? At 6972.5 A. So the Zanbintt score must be 18.96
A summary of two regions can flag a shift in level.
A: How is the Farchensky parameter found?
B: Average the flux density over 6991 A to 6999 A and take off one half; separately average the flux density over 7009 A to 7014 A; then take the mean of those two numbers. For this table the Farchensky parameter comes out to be 19.1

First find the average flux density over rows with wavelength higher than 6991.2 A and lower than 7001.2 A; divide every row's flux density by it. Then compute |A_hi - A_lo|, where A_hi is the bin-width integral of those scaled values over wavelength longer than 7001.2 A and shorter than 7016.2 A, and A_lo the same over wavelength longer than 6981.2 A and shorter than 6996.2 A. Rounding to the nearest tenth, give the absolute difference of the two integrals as 0.8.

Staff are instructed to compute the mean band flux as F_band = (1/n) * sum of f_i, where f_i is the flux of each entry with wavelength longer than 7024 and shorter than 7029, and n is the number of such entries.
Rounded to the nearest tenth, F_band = 18.9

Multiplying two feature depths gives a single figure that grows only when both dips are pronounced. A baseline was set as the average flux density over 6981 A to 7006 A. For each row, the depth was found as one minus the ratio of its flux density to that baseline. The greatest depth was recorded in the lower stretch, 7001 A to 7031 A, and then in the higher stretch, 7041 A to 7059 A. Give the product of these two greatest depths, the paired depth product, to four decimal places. 0.0033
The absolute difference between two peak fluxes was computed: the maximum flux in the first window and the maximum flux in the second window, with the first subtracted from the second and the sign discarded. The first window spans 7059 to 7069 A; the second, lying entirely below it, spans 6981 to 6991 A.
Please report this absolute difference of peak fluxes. 1.1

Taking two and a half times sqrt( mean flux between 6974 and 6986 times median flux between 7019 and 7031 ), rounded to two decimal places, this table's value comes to 47.46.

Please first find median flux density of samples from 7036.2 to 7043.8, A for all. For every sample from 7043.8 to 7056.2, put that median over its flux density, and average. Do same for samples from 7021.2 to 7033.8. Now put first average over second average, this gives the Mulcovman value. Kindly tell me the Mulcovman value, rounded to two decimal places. 0.97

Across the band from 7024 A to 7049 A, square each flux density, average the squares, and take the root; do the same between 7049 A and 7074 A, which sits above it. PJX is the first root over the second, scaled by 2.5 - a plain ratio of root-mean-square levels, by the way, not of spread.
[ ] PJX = 2.49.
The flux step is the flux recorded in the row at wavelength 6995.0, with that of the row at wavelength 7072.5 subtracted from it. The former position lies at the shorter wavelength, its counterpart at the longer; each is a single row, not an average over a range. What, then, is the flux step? 2.0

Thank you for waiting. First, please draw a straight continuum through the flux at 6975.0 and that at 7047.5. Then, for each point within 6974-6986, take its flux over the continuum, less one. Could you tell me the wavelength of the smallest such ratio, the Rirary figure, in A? 6977.5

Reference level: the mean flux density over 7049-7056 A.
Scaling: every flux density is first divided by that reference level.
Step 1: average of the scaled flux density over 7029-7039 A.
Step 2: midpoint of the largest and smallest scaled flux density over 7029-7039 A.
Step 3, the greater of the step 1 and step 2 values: 0.95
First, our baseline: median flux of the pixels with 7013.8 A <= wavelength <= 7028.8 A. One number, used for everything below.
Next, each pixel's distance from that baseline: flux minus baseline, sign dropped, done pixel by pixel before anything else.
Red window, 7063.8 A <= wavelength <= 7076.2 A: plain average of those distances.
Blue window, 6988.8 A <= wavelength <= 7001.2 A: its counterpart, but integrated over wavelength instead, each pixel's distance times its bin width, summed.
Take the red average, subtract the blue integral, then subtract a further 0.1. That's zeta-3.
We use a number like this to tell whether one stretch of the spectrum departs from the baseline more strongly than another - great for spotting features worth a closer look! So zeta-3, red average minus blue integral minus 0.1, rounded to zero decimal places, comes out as -15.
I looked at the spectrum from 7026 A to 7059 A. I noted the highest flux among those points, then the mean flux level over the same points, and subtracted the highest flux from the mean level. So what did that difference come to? -0.61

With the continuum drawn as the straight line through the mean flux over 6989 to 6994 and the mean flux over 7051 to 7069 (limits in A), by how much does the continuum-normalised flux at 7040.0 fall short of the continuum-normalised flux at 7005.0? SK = -0.003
